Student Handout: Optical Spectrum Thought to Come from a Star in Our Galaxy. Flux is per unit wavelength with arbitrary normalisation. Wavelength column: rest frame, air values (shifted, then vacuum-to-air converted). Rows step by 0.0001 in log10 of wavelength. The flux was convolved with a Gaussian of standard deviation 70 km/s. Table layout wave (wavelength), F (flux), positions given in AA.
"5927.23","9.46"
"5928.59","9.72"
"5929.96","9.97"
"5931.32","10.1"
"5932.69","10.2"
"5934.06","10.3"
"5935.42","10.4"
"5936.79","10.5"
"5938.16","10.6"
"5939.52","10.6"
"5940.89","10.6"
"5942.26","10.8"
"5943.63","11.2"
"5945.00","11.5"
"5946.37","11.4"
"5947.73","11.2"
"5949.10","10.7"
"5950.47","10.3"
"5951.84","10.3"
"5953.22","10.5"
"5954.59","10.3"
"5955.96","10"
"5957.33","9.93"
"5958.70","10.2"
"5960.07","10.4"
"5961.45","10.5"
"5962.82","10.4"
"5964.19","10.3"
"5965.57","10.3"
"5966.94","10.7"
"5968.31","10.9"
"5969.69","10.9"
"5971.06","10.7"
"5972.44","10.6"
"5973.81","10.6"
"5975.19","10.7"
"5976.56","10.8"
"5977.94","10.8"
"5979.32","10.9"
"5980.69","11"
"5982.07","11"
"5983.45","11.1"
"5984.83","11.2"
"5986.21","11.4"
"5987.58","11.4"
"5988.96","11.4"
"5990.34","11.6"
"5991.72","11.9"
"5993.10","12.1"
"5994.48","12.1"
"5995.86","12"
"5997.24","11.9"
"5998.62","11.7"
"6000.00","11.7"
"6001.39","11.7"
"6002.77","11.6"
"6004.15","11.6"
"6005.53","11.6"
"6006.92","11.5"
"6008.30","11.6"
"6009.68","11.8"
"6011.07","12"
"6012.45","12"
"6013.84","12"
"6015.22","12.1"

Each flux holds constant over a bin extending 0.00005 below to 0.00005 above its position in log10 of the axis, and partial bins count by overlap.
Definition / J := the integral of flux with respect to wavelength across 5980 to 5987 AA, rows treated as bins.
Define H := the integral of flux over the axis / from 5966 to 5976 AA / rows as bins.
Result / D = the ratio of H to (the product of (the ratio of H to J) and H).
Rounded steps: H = 107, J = 78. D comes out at 0.7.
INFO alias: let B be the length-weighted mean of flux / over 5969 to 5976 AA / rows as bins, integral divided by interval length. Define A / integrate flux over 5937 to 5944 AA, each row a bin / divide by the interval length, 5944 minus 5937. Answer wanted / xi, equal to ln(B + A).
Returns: 3.06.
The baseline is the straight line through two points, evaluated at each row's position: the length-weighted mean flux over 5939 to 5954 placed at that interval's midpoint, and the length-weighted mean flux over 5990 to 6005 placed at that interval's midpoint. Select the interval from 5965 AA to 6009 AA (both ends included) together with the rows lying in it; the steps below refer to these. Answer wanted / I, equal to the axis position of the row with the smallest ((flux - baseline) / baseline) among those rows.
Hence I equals 5965.57 AA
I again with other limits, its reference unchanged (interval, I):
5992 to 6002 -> 6001.39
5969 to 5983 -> 5973.81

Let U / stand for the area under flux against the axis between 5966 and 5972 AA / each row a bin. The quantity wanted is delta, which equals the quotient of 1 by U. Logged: 0.0155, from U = 65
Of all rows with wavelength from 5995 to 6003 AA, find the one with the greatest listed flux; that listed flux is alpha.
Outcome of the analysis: 12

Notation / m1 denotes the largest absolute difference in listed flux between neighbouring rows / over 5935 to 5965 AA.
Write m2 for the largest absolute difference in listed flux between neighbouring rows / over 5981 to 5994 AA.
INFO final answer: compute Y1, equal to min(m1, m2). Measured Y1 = 0.30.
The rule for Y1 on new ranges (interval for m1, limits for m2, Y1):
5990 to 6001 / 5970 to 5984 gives 0.10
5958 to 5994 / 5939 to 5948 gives 0.40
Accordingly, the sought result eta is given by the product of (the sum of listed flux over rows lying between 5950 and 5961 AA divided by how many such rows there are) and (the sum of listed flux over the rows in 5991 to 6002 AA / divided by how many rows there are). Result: 122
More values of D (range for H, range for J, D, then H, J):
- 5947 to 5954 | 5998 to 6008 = 1.6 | 74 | 116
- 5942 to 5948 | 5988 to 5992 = 0.7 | 68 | 46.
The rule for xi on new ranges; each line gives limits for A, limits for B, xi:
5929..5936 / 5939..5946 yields 3.05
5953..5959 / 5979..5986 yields 3.06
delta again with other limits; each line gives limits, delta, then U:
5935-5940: 0.0190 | 53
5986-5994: 0.0107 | 93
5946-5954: 0.0117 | 86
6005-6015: 0.0085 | 118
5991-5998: 0.0119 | 84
